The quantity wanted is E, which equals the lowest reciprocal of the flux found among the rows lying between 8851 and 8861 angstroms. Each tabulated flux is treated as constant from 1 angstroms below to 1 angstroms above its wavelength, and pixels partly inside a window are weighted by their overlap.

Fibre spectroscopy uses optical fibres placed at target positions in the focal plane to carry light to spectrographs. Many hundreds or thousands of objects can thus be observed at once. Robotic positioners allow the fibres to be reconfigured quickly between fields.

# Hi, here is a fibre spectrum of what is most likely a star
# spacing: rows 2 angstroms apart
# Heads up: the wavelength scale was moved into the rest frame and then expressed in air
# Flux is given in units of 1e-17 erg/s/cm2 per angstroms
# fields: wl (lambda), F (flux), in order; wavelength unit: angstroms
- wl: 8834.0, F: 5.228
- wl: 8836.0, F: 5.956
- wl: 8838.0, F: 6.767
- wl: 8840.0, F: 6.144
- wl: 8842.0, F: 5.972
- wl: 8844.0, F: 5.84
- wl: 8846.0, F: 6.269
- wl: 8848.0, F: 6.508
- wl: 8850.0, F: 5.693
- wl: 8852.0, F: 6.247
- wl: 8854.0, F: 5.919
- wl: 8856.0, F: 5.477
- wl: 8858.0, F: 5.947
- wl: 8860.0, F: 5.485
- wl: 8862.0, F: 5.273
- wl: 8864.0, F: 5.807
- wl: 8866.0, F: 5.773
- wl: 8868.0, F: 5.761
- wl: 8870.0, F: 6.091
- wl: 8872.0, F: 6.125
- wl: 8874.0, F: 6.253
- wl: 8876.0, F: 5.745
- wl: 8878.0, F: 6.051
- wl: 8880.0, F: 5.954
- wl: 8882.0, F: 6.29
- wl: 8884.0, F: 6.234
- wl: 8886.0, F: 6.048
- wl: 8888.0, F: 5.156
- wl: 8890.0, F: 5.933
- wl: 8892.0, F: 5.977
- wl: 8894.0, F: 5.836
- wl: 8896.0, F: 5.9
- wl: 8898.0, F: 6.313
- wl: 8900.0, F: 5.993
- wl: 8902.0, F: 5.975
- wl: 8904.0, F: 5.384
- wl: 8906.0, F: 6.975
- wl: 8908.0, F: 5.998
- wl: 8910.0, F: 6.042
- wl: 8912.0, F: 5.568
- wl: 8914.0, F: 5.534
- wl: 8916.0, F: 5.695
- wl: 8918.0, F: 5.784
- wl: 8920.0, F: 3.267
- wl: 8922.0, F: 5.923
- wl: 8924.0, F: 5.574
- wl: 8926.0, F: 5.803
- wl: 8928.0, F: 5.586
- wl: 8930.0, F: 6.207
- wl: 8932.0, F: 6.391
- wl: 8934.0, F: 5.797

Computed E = 0.160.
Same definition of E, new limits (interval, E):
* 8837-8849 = 0.148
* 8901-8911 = 0.143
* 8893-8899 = 0.158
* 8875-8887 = 0.159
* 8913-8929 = 0.169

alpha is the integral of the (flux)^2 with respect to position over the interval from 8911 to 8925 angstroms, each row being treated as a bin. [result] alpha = 409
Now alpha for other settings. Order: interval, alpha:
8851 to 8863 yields 395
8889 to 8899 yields 359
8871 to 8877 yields 219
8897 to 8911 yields 523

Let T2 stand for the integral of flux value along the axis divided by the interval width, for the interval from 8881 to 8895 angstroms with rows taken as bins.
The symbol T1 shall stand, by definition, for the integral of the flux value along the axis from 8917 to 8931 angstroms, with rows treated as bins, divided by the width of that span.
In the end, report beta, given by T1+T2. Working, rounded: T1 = 5.45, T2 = 5.92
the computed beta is 11.4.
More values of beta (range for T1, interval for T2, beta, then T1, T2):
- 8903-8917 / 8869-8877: 11.9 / 5.89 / 6.05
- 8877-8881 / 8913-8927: 11.4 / 6.00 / 5.37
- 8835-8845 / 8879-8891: 12.1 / 6.14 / 5.94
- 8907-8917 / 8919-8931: 11.2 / 5.77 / 5.39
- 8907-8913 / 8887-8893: 11.6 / 5.87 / 5.69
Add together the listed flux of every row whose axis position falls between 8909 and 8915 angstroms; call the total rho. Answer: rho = 17.1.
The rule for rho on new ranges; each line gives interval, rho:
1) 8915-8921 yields 14.7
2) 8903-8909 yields 18.4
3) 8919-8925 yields 14.8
